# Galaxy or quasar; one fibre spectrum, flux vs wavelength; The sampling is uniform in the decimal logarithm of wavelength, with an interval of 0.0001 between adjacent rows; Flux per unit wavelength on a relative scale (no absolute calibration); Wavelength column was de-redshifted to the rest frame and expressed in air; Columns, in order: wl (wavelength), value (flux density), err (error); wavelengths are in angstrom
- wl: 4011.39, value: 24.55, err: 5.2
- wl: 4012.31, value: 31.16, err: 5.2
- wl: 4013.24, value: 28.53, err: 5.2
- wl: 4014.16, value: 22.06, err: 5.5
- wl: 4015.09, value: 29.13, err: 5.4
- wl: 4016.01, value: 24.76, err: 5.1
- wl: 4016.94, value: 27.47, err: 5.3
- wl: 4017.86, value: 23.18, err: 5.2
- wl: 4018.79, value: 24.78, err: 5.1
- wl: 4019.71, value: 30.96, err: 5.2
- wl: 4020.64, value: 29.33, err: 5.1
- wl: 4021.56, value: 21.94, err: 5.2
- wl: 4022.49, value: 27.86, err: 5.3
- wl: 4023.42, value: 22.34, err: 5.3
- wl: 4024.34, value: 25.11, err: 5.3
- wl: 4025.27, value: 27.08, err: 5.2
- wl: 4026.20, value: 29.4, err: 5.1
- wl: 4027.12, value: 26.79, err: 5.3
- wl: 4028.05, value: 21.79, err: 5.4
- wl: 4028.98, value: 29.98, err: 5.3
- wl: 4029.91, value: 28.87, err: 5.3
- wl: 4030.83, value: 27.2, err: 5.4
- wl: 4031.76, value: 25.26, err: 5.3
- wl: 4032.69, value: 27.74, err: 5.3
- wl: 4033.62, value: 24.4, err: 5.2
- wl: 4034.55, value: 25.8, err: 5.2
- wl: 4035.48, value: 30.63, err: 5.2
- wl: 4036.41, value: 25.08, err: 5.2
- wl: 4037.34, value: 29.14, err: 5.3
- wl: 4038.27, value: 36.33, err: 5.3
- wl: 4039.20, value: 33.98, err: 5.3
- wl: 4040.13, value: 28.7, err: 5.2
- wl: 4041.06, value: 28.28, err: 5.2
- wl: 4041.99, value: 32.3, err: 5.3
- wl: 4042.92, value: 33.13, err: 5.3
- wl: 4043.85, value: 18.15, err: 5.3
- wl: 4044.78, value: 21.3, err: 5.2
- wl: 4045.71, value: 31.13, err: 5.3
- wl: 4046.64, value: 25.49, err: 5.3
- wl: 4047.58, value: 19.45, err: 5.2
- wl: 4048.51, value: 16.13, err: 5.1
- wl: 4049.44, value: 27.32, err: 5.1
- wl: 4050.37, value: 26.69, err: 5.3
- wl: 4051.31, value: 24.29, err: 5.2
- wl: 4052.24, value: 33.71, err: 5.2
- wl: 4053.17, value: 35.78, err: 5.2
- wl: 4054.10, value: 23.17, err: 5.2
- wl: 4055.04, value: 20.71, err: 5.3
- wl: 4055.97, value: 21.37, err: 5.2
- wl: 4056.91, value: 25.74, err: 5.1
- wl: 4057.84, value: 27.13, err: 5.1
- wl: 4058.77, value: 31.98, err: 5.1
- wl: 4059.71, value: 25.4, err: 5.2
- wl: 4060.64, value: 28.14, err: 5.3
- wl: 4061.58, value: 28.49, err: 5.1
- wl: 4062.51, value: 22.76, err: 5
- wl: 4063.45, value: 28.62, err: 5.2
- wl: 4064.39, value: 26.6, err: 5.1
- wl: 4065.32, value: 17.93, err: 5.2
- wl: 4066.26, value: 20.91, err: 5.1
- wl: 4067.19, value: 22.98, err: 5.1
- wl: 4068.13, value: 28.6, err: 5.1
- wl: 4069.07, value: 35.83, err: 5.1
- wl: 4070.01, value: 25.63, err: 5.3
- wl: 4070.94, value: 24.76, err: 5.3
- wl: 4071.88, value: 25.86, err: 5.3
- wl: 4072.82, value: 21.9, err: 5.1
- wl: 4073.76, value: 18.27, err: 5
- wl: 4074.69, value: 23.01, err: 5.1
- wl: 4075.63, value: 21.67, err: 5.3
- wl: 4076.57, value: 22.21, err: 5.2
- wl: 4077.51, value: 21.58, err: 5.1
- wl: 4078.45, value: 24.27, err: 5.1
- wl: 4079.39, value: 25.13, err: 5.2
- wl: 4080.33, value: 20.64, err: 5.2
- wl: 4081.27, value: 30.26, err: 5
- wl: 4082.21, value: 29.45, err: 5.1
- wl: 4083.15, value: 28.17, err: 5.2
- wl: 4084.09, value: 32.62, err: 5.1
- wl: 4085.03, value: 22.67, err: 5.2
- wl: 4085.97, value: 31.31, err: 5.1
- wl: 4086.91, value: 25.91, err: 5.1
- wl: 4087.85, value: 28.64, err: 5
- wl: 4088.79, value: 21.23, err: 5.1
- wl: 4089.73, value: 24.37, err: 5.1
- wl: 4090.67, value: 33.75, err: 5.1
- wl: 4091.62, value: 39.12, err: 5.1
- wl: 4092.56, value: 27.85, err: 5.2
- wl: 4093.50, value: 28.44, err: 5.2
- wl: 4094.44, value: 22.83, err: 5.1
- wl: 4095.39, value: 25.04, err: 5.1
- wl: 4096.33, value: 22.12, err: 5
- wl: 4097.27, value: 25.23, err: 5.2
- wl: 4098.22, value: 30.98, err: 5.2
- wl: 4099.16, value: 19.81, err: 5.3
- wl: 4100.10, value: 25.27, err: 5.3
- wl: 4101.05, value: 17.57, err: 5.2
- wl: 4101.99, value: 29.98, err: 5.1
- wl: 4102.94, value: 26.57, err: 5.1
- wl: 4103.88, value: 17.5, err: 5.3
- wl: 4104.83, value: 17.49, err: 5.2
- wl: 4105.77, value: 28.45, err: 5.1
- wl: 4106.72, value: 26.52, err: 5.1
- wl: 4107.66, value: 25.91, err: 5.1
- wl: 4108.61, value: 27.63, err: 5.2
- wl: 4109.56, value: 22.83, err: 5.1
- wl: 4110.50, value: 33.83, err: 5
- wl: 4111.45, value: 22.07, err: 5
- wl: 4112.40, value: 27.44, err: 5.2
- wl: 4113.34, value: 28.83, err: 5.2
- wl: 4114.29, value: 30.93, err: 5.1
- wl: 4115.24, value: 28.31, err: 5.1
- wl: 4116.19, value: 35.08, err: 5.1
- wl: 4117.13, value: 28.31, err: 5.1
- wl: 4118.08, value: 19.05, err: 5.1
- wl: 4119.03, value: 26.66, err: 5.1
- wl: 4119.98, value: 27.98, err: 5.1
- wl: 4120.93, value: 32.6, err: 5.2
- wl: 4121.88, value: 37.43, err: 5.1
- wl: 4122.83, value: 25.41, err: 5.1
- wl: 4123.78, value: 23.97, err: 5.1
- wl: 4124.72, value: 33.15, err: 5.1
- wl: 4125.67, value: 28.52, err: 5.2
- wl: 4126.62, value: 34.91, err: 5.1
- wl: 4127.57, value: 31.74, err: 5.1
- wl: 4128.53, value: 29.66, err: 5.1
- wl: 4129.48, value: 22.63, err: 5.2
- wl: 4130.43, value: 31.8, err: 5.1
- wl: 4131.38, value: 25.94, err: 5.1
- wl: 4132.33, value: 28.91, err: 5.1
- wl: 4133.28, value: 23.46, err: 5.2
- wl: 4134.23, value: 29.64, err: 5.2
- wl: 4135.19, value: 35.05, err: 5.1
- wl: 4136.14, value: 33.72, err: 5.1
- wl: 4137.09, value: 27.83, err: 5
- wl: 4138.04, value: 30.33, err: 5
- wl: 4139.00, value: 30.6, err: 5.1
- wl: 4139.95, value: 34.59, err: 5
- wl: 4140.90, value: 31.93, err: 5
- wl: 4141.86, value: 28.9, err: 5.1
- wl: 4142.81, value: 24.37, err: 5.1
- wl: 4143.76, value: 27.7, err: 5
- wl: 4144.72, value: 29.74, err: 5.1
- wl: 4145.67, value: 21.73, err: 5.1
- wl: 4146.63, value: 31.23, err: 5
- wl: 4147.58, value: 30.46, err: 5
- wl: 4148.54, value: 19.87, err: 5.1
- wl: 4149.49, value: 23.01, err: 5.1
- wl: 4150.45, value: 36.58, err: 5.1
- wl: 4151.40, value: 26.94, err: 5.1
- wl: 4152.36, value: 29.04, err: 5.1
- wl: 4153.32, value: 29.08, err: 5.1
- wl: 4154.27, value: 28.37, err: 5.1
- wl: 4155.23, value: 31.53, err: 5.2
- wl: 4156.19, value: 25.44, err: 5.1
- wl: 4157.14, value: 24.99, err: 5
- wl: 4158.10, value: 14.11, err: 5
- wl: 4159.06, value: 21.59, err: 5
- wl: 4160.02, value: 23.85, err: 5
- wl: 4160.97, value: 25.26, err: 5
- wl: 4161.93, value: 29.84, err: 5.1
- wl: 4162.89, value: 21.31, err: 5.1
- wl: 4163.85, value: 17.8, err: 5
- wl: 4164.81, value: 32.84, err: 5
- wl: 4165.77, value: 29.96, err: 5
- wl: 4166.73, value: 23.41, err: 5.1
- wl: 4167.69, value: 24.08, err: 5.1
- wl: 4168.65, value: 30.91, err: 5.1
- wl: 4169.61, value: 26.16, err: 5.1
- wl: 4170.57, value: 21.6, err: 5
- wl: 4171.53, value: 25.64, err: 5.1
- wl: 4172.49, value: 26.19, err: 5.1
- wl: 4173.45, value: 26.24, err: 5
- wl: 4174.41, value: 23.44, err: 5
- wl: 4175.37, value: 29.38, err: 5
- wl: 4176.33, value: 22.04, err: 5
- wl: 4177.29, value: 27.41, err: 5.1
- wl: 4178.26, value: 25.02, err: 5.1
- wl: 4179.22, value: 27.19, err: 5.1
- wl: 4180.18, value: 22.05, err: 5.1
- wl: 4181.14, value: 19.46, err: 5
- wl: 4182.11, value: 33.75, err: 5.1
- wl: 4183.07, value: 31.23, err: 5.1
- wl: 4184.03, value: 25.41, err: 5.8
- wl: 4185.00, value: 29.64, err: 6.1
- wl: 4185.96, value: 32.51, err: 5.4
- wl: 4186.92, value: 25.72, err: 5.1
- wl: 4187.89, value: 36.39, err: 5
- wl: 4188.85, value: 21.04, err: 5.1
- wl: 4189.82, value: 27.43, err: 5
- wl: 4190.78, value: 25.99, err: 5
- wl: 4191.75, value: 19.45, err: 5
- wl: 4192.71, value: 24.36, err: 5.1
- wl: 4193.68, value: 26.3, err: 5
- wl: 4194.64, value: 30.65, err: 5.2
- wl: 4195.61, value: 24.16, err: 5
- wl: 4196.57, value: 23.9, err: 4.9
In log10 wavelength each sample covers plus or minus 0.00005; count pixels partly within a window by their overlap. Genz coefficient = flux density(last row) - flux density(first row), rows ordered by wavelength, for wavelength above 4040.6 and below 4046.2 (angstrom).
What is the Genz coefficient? 3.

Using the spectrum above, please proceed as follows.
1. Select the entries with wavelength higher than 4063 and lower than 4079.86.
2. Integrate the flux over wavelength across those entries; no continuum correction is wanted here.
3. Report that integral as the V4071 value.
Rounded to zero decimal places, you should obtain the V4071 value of 408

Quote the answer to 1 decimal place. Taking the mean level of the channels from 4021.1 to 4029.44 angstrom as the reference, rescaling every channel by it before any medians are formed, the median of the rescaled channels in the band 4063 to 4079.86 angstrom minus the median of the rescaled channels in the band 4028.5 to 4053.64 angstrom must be -0.2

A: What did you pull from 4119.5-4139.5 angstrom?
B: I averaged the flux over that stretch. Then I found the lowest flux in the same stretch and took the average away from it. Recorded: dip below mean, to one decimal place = -7.1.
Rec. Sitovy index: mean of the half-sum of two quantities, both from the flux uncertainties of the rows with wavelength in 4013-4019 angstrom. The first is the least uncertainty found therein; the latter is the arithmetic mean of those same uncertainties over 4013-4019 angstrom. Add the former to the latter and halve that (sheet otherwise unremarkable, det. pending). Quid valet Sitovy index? 5.18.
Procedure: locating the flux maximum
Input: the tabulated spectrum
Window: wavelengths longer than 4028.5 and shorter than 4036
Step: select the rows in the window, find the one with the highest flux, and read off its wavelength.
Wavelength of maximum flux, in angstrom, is 4035.48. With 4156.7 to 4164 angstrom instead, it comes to 4161.93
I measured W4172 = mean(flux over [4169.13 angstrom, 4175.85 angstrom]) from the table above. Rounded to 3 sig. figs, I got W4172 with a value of 25.5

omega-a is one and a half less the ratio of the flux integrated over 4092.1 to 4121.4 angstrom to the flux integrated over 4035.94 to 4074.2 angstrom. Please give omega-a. 0.74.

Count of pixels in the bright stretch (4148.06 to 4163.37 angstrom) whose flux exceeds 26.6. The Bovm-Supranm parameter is 7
